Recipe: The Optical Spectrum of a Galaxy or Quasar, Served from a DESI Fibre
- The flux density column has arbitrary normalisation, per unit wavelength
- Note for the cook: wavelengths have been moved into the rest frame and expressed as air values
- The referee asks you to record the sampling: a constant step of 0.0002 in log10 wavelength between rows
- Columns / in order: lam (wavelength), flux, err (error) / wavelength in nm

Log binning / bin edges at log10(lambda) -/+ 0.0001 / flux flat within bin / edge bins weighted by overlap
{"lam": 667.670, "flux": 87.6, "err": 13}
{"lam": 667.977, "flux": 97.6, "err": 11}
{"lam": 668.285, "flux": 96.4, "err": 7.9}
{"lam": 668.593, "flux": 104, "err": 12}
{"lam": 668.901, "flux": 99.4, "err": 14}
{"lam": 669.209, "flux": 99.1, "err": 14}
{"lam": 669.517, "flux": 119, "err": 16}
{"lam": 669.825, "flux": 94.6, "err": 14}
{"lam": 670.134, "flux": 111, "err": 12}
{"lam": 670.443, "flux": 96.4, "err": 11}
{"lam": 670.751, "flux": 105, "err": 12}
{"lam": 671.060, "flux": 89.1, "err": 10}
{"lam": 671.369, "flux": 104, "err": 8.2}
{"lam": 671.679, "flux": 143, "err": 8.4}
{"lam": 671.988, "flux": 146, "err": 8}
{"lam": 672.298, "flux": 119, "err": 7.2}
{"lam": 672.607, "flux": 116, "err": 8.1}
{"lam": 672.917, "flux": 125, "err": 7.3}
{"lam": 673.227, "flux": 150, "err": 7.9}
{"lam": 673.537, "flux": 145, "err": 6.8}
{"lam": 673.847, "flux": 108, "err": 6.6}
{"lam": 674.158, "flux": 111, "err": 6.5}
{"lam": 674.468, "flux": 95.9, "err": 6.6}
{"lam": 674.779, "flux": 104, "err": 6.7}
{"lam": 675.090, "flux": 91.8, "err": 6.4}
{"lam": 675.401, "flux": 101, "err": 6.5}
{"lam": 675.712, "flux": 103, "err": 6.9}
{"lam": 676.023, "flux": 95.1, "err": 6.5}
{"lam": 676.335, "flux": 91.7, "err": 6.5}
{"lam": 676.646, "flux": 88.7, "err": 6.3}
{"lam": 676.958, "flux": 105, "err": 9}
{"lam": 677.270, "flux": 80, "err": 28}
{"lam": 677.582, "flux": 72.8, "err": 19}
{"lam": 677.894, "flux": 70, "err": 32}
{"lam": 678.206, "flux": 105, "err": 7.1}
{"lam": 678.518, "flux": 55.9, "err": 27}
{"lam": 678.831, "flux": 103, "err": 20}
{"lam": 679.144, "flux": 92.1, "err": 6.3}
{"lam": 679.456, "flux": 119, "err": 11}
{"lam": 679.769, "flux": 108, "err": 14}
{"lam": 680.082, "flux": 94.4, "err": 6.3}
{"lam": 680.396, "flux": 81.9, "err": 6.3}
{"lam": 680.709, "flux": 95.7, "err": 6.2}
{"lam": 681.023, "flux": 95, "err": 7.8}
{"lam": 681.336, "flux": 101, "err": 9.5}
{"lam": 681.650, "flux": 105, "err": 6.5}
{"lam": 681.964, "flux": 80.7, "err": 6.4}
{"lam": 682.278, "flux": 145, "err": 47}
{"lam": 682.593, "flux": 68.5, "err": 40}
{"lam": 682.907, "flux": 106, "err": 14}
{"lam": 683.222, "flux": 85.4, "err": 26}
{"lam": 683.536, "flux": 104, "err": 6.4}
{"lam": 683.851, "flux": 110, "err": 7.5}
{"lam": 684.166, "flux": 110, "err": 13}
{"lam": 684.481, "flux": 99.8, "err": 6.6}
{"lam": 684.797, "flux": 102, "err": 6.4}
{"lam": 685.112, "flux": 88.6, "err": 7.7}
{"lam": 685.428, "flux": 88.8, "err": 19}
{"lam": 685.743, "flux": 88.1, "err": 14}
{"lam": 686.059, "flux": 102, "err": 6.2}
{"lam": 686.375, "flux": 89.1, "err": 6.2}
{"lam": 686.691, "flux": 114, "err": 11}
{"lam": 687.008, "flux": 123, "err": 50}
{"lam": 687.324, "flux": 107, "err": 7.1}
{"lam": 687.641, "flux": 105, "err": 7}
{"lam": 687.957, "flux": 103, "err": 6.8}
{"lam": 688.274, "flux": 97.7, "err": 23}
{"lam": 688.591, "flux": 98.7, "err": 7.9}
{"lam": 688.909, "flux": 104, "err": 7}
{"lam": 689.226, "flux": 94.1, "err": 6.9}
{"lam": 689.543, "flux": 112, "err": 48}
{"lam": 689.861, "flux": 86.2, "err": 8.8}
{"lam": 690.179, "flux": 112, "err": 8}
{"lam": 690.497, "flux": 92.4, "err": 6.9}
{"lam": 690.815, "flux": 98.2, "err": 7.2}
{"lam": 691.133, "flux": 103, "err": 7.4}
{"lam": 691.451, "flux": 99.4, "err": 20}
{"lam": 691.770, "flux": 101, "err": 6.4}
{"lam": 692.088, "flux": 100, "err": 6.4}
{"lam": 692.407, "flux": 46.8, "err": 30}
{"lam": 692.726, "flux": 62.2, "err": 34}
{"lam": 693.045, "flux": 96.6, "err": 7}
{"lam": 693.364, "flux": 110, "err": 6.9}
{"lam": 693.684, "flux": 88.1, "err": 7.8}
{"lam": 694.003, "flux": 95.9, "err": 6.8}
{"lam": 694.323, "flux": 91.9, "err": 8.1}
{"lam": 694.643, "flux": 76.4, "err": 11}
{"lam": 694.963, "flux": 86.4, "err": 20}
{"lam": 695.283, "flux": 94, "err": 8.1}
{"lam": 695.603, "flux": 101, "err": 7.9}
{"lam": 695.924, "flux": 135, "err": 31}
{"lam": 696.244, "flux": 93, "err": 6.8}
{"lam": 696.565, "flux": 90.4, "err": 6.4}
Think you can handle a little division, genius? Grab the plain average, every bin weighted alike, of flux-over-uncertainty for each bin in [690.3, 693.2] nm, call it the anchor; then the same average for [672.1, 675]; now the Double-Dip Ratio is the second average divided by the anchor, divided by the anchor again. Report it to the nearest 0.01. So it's 0.15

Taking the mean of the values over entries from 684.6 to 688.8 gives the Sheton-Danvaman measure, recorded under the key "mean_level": 101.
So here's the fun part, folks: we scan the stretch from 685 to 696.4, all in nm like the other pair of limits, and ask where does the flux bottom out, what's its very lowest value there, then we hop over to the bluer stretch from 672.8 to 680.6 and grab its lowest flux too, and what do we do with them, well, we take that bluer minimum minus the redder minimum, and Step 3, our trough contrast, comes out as 9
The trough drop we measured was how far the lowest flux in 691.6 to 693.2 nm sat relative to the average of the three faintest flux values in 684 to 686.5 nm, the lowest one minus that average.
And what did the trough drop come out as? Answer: -42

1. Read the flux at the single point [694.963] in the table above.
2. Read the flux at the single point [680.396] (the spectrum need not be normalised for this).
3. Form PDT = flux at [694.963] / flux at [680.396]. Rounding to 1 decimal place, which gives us 1.1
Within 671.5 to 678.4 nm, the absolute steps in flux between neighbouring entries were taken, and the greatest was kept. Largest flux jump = 37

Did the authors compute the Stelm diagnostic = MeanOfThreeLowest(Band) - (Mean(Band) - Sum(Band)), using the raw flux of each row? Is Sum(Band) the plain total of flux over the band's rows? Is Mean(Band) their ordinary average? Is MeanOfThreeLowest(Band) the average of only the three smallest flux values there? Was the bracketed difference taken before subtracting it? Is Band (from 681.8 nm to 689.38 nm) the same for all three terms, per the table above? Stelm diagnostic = 2392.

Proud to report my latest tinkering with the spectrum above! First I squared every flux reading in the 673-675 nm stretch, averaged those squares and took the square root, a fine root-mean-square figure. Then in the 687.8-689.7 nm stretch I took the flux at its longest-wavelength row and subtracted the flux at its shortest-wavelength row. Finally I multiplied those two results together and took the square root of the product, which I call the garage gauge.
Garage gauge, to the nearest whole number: 33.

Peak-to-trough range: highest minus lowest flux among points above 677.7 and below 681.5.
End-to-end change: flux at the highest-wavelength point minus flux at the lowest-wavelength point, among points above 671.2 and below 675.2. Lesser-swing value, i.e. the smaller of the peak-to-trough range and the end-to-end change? -12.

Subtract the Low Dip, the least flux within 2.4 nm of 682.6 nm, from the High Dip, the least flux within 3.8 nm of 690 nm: -22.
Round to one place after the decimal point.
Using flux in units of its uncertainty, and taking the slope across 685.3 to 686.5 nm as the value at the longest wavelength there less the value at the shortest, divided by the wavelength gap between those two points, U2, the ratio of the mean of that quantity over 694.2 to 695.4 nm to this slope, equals 0.8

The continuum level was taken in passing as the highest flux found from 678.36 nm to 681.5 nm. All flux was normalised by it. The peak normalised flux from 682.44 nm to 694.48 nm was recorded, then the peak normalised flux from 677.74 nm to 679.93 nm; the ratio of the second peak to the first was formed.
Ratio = 0.97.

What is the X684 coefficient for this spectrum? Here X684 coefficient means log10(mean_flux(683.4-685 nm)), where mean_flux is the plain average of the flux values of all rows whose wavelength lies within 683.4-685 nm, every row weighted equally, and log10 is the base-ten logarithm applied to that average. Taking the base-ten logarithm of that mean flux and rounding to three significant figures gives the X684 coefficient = 2.02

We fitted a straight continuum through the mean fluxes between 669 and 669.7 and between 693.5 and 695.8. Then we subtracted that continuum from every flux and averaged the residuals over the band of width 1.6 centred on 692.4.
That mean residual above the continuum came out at -11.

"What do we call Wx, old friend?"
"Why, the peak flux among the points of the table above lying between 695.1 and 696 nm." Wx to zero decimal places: 135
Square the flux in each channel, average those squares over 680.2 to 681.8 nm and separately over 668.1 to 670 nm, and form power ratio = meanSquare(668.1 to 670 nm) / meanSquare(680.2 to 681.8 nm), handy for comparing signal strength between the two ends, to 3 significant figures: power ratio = 1.14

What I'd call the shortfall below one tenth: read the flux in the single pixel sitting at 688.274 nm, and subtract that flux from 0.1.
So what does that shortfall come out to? -98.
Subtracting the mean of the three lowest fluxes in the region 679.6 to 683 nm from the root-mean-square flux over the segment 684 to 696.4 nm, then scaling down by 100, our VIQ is 0.21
